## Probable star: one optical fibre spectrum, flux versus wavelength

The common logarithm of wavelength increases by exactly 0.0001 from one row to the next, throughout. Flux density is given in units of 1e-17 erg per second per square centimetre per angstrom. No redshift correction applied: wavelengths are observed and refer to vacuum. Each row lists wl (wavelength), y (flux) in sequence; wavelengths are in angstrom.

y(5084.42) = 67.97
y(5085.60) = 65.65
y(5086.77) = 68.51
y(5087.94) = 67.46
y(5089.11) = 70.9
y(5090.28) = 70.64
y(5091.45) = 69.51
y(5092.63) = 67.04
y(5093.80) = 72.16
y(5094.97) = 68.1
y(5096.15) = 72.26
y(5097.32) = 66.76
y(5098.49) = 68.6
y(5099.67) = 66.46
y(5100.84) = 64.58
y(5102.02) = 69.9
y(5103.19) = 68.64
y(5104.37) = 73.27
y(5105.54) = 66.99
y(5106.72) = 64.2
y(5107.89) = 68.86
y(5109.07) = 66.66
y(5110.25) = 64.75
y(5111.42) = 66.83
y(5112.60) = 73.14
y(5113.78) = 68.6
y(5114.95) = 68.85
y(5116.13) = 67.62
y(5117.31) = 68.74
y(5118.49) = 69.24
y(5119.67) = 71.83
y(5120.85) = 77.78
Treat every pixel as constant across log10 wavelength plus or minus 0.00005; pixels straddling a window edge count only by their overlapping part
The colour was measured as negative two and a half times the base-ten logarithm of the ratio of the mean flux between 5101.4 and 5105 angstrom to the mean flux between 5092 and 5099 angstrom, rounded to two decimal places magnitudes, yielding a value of -0.02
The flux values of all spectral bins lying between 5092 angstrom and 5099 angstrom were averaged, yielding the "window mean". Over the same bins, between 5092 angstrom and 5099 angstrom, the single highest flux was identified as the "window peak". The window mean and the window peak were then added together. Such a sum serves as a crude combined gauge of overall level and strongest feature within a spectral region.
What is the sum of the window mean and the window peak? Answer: 141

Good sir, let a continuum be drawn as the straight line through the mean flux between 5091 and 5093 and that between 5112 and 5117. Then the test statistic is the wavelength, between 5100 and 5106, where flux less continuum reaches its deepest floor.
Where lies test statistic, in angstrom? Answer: 5100.84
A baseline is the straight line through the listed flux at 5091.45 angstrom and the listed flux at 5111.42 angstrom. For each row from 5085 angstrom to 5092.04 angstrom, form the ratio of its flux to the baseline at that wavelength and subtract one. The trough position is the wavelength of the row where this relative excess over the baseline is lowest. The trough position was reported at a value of 5085.60 angstrom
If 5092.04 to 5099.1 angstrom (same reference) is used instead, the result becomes 5092.63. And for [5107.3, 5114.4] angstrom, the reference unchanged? 5110.25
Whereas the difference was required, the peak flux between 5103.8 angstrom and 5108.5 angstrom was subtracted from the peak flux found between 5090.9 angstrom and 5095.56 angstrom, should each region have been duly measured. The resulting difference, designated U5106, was -1.1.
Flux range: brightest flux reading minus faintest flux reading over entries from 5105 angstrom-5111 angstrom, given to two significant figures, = 4.7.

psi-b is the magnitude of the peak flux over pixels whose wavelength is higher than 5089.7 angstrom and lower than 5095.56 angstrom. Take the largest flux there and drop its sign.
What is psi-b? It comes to 72.2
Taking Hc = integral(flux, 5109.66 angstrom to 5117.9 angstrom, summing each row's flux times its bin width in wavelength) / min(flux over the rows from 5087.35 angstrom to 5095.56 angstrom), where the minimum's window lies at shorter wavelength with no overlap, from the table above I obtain 8.40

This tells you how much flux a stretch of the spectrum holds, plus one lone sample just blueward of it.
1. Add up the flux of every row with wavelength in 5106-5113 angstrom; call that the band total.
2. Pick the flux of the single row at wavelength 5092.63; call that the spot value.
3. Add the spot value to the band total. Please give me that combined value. 471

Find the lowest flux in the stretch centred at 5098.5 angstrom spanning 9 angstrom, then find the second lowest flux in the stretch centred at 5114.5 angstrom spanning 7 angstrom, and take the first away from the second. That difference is 3.0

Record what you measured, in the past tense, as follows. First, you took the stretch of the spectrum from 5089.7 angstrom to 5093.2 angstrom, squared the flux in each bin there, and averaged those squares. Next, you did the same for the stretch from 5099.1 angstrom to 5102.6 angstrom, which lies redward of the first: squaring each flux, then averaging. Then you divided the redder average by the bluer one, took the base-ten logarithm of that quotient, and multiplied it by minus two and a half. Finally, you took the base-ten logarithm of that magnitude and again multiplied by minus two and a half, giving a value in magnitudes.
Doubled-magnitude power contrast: 3.0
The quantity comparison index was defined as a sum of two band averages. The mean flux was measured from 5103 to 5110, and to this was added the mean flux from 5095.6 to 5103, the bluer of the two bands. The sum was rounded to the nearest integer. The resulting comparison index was 136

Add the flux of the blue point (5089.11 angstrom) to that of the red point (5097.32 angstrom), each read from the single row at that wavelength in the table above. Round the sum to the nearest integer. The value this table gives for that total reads 138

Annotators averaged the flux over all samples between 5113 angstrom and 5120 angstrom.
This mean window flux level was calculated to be 69.1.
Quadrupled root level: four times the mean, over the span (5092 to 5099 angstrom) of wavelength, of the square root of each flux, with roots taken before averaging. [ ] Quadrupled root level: 33.3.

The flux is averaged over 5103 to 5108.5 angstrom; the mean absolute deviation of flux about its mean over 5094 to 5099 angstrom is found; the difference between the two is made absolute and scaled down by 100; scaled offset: 0.667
